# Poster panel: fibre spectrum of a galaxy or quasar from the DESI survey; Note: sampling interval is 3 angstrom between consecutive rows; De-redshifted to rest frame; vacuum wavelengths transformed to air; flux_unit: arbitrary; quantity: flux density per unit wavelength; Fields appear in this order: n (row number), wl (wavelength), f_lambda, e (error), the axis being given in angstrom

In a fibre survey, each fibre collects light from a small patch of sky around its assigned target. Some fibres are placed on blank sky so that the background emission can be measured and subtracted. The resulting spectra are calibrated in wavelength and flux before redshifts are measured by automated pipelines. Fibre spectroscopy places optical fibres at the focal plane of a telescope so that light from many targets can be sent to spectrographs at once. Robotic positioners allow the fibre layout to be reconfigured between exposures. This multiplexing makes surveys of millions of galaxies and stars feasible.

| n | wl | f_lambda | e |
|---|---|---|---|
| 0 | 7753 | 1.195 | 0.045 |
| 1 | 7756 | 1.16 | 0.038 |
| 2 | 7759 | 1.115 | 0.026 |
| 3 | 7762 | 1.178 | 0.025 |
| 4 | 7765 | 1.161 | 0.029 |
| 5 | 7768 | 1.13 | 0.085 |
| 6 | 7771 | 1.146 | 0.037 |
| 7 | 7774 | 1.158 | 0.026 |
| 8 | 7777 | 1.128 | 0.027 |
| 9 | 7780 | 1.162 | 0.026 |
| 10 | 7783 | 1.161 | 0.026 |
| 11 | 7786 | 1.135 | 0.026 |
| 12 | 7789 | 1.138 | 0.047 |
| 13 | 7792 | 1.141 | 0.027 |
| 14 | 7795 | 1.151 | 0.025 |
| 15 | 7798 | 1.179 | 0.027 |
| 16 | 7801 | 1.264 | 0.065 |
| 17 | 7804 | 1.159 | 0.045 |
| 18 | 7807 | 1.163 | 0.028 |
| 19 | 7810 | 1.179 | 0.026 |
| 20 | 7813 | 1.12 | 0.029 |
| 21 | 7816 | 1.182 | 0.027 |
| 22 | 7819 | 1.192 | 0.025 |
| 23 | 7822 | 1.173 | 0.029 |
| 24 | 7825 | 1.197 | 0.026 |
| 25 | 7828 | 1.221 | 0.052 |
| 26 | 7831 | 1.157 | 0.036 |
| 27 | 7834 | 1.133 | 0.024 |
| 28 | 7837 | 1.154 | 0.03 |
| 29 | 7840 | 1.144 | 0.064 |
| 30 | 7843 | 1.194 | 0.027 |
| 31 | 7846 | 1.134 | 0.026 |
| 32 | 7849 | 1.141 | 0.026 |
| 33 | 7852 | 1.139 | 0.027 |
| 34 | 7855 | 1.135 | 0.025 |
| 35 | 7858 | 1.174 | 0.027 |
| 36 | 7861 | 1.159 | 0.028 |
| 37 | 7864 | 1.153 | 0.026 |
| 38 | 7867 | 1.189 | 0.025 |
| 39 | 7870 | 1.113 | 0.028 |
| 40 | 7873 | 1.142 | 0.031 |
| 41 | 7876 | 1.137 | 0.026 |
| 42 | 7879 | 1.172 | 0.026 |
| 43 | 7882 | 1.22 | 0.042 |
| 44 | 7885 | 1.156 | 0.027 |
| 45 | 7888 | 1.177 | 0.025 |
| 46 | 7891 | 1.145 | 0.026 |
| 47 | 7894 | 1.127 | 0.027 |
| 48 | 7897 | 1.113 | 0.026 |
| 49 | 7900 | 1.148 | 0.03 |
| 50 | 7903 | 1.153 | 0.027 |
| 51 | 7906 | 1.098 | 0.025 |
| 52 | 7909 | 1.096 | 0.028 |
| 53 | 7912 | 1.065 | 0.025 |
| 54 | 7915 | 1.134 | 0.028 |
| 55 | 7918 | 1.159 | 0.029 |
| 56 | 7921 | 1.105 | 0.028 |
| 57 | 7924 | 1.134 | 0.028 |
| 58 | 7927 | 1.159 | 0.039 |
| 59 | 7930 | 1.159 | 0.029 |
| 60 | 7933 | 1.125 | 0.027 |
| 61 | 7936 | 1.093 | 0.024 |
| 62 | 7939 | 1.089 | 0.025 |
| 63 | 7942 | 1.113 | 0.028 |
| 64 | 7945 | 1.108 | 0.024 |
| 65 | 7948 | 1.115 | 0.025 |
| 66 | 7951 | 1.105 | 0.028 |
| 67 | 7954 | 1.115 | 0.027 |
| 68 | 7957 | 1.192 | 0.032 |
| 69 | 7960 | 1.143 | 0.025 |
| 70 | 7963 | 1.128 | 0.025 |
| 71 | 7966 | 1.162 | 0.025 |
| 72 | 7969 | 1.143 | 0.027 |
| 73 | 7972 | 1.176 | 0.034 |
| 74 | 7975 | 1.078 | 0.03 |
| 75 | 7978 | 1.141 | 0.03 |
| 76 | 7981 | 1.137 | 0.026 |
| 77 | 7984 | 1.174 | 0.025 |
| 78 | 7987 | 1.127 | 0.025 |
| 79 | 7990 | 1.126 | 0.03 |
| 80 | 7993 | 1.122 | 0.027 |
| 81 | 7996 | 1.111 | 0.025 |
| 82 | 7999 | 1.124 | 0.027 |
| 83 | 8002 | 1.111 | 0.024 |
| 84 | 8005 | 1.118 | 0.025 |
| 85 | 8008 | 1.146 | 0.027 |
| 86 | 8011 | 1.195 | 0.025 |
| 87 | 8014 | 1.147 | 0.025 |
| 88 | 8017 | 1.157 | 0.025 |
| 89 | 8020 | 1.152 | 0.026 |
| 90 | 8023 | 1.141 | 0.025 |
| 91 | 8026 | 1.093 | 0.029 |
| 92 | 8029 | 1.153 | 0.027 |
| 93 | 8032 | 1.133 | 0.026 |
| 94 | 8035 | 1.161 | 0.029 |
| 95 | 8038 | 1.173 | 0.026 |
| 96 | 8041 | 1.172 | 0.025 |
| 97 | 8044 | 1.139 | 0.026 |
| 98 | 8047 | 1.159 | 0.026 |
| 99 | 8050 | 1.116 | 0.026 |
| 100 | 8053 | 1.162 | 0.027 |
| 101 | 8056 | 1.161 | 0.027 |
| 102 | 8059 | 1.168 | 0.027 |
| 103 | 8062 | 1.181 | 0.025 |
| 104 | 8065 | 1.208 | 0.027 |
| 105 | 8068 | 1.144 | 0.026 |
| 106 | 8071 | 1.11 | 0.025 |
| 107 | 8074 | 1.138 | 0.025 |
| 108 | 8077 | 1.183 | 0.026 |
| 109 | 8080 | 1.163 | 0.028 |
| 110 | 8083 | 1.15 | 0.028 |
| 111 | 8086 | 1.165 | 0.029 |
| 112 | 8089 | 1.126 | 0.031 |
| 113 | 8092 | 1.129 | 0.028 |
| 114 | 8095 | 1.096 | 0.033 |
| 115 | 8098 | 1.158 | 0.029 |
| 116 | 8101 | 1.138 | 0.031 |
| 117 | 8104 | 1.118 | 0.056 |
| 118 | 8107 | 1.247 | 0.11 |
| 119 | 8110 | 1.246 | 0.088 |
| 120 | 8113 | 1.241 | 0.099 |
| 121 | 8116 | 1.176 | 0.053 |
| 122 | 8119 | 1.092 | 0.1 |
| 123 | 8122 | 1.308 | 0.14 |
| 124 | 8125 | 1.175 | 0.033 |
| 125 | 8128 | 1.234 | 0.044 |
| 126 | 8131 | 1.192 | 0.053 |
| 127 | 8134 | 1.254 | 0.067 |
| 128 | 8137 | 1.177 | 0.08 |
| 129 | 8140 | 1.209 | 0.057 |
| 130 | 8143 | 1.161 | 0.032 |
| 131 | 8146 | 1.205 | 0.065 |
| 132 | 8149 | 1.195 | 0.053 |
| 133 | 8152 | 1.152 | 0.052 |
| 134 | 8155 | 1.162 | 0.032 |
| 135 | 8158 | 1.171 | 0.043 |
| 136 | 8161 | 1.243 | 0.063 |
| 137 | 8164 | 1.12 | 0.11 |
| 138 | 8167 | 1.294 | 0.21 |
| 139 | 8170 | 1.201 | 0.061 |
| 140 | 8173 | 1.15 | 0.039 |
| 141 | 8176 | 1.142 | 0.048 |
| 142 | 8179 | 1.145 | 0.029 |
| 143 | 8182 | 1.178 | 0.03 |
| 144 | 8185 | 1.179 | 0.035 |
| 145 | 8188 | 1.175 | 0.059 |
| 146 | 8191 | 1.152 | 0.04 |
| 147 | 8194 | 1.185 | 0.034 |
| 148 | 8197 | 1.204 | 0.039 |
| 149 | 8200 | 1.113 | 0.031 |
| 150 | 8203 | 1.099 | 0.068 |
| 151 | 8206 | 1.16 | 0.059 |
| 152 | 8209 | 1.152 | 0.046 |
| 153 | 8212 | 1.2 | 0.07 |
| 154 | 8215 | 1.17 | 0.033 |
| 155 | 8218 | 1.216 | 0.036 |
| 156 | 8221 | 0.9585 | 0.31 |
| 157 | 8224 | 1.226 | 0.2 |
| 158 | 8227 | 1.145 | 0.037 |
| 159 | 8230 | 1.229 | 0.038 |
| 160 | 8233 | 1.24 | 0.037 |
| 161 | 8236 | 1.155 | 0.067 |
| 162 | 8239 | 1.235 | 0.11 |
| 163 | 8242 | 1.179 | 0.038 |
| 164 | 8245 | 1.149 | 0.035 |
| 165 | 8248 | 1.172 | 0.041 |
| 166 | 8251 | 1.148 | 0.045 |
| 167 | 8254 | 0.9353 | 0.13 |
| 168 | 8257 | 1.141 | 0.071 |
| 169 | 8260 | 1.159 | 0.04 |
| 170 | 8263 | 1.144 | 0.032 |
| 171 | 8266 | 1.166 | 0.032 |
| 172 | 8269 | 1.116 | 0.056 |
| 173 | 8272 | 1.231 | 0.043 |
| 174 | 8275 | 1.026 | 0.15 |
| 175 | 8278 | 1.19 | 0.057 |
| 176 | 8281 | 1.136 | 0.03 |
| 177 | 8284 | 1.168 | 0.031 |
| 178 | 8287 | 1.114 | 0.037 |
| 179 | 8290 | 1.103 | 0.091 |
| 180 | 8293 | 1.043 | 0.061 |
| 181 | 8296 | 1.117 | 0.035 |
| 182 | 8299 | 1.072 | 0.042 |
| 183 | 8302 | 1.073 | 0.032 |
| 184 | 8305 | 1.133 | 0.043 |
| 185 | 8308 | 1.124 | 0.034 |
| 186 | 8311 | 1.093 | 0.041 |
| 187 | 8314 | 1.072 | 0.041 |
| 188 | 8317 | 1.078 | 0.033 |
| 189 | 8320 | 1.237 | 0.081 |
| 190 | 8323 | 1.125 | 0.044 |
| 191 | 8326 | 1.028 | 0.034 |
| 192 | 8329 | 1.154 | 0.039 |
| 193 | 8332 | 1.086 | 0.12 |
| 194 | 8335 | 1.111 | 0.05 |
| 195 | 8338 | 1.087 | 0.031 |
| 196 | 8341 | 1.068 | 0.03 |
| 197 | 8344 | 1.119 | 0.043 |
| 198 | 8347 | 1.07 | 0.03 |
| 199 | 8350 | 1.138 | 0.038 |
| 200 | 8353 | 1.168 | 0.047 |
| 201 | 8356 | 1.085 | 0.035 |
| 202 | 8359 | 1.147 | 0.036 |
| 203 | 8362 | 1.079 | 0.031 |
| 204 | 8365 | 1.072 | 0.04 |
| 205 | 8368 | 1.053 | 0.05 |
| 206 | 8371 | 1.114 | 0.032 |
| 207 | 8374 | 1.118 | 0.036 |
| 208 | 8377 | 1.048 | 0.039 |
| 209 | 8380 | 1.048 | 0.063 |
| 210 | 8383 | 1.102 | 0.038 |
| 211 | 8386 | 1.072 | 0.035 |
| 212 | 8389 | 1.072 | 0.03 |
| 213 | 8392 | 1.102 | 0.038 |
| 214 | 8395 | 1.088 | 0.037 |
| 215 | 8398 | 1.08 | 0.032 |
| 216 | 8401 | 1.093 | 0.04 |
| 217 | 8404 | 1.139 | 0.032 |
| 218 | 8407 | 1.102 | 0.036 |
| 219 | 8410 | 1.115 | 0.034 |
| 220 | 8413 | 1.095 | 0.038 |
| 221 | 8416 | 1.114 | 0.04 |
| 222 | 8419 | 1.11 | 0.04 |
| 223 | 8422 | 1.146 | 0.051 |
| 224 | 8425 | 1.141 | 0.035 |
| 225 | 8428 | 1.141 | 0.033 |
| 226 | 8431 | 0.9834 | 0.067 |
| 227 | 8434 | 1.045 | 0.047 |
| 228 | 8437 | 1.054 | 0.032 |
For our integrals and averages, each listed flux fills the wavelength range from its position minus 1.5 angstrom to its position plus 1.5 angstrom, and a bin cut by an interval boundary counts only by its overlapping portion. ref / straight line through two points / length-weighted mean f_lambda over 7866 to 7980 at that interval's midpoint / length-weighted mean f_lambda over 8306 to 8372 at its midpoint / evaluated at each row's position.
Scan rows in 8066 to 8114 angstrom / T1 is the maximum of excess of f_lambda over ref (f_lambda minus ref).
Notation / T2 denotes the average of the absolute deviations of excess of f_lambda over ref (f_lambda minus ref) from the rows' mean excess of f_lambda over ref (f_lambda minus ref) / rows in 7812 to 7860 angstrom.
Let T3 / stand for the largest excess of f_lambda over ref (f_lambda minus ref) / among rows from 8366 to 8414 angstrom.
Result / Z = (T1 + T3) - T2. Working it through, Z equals 0.14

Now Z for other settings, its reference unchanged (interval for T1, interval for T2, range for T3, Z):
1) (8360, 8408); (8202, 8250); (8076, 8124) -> 0.18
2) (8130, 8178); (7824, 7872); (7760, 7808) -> 0.27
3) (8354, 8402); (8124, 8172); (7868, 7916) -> 0.09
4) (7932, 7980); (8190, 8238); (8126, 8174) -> 0.19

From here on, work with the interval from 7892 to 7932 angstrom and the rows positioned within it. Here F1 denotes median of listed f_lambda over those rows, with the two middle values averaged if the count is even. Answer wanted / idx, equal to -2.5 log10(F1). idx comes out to -0.137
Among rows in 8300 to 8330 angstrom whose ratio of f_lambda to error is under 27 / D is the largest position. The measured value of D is 8323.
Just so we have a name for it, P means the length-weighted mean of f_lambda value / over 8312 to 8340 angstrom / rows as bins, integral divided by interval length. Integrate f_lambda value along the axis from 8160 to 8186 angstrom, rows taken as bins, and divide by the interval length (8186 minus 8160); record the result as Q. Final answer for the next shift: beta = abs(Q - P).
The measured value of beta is 0.07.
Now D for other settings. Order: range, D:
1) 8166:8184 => 8176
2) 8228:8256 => 8254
